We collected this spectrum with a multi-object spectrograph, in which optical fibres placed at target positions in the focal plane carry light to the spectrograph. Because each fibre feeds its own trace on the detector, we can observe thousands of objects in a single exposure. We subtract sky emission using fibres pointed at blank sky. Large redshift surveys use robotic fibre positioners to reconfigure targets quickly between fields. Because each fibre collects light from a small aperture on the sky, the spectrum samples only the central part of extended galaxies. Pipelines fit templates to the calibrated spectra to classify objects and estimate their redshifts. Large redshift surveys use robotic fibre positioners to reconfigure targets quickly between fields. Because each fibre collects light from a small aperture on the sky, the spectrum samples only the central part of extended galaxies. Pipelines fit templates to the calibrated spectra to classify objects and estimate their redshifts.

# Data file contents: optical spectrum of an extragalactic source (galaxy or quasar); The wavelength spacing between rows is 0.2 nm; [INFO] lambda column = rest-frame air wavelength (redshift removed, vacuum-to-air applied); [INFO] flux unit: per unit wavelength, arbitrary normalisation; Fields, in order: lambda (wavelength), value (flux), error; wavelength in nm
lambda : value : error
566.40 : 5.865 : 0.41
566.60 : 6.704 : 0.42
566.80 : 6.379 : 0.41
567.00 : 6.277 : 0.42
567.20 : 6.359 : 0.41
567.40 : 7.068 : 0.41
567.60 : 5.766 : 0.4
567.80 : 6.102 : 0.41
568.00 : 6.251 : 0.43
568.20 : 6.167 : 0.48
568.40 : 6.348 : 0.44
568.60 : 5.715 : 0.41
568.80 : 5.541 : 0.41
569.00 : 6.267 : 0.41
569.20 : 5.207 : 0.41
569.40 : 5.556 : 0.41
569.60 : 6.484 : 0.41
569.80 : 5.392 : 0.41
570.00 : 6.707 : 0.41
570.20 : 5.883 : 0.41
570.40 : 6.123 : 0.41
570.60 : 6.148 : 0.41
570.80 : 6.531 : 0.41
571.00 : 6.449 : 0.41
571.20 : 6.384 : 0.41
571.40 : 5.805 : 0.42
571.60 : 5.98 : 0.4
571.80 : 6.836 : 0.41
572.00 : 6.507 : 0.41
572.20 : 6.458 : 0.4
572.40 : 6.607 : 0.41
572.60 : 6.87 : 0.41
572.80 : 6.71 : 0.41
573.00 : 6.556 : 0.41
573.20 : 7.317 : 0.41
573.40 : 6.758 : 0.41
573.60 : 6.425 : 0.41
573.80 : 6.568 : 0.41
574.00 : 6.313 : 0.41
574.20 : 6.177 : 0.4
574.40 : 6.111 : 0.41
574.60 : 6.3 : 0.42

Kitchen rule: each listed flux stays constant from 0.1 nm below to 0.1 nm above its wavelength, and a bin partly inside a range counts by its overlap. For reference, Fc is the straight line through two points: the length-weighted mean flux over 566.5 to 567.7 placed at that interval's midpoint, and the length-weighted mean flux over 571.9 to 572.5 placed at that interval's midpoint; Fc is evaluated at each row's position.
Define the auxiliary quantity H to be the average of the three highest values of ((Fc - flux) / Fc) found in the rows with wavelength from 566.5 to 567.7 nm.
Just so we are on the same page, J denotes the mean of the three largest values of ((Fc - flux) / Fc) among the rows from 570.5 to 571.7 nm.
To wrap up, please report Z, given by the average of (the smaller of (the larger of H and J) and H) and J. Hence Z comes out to 0.063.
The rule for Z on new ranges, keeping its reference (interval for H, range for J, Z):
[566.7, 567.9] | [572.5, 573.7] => 0.028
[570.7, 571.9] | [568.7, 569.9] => 0.119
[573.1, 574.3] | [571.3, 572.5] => 0.053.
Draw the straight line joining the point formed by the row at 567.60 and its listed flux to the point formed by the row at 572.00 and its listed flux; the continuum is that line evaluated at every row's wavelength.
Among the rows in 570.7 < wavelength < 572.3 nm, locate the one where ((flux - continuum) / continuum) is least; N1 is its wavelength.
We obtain 571.40 nm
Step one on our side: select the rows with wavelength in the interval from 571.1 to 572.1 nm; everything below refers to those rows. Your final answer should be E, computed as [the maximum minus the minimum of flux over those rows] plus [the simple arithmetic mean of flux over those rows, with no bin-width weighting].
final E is 7.3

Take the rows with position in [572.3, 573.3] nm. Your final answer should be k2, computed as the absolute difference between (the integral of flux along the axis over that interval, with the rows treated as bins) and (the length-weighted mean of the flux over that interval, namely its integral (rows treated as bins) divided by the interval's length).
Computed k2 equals 0.00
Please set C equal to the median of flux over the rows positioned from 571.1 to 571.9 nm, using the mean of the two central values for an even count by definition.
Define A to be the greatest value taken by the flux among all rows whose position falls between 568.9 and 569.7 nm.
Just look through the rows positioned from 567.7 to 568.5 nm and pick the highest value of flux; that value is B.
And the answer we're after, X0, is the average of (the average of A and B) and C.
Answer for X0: 6.30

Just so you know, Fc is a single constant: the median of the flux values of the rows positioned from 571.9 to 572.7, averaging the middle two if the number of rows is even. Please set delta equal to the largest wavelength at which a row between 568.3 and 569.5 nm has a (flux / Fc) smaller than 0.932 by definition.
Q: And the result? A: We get 569.40 nm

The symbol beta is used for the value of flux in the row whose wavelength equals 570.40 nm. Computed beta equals 6.123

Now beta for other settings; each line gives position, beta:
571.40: 5.805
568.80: 5.541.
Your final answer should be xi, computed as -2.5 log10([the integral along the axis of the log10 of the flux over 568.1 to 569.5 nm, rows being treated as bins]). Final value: -0.074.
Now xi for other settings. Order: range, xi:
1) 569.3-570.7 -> -0.096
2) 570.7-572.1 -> -0.127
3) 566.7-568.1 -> -0.123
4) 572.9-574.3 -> -0.147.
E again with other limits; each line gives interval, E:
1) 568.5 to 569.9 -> 7.0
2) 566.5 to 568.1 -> 7.7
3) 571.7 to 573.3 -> 7.6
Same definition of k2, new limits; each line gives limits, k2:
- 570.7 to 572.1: 2.54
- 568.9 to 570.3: 2.37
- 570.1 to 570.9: 1.23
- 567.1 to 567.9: 1.26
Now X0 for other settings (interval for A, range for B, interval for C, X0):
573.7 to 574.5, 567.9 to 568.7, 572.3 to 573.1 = 6.56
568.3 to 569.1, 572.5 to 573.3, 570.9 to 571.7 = 6.51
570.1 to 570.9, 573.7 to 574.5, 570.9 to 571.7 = 6.37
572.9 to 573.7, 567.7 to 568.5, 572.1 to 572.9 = 6.75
